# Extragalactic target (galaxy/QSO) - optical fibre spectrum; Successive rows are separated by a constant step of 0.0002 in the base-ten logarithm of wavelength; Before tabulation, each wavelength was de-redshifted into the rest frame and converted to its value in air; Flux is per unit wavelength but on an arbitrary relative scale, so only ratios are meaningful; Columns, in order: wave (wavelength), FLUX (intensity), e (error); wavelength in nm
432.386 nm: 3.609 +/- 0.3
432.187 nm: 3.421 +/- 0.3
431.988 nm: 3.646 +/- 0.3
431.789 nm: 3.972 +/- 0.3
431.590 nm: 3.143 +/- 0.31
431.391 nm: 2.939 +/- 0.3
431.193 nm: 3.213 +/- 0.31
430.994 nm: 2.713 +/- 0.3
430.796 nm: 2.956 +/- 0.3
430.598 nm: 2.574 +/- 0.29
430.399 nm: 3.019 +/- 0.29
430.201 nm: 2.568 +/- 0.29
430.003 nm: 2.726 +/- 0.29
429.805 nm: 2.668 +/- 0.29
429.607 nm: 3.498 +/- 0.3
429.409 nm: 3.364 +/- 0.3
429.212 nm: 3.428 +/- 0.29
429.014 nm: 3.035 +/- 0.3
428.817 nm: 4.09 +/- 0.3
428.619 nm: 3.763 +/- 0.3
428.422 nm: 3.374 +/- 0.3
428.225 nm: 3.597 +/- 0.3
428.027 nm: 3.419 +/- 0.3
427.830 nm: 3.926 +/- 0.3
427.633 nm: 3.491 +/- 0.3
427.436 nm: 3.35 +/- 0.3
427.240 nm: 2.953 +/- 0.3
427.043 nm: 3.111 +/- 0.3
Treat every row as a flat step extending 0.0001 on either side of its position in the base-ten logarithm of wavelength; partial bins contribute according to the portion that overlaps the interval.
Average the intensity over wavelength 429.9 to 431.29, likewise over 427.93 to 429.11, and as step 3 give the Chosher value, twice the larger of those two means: 7.09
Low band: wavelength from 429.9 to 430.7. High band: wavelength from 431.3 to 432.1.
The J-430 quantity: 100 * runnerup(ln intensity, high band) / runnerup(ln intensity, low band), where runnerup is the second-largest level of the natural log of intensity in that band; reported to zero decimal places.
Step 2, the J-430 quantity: 129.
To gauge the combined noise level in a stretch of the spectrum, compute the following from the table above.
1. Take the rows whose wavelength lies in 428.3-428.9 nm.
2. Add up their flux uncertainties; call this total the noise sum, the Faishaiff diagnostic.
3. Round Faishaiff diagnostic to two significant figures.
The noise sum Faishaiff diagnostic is 0.90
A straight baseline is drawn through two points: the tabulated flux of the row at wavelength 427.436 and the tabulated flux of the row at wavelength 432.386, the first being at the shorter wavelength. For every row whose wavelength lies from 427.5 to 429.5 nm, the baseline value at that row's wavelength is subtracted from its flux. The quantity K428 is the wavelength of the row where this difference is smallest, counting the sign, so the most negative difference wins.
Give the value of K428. 429.014 nm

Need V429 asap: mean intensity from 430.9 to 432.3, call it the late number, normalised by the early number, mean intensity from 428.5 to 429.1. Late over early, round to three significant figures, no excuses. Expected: 0.907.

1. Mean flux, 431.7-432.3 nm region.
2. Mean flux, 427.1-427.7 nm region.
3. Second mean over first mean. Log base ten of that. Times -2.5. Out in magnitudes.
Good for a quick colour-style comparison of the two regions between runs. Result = 0.13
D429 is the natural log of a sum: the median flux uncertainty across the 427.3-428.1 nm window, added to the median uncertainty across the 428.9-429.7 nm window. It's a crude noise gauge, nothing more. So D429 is -0.511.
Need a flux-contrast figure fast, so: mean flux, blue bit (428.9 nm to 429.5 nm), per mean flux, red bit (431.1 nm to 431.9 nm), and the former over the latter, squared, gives 1.0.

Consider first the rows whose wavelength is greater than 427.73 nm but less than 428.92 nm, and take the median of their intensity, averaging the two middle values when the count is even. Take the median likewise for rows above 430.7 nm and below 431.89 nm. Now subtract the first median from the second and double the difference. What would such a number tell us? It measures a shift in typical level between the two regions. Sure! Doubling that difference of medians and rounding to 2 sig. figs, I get -1.3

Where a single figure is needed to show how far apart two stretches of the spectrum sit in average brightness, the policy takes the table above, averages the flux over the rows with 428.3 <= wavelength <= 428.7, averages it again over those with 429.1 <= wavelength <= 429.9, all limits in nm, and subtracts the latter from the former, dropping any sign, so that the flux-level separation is 0.3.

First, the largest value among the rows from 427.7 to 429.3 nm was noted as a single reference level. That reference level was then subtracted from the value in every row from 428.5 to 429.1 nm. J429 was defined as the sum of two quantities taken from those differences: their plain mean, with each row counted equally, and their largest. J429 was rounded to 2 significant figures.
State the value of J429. -0.46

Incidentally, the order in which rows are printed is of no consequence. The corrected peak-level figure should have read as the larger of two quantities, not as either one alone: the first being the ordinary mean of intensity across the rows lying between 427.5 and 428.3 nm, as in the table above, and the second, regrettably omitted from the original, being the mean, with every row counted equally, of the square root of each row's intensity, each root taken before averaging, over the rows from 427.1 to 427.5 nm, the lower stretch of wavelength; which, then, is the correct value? 3.6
